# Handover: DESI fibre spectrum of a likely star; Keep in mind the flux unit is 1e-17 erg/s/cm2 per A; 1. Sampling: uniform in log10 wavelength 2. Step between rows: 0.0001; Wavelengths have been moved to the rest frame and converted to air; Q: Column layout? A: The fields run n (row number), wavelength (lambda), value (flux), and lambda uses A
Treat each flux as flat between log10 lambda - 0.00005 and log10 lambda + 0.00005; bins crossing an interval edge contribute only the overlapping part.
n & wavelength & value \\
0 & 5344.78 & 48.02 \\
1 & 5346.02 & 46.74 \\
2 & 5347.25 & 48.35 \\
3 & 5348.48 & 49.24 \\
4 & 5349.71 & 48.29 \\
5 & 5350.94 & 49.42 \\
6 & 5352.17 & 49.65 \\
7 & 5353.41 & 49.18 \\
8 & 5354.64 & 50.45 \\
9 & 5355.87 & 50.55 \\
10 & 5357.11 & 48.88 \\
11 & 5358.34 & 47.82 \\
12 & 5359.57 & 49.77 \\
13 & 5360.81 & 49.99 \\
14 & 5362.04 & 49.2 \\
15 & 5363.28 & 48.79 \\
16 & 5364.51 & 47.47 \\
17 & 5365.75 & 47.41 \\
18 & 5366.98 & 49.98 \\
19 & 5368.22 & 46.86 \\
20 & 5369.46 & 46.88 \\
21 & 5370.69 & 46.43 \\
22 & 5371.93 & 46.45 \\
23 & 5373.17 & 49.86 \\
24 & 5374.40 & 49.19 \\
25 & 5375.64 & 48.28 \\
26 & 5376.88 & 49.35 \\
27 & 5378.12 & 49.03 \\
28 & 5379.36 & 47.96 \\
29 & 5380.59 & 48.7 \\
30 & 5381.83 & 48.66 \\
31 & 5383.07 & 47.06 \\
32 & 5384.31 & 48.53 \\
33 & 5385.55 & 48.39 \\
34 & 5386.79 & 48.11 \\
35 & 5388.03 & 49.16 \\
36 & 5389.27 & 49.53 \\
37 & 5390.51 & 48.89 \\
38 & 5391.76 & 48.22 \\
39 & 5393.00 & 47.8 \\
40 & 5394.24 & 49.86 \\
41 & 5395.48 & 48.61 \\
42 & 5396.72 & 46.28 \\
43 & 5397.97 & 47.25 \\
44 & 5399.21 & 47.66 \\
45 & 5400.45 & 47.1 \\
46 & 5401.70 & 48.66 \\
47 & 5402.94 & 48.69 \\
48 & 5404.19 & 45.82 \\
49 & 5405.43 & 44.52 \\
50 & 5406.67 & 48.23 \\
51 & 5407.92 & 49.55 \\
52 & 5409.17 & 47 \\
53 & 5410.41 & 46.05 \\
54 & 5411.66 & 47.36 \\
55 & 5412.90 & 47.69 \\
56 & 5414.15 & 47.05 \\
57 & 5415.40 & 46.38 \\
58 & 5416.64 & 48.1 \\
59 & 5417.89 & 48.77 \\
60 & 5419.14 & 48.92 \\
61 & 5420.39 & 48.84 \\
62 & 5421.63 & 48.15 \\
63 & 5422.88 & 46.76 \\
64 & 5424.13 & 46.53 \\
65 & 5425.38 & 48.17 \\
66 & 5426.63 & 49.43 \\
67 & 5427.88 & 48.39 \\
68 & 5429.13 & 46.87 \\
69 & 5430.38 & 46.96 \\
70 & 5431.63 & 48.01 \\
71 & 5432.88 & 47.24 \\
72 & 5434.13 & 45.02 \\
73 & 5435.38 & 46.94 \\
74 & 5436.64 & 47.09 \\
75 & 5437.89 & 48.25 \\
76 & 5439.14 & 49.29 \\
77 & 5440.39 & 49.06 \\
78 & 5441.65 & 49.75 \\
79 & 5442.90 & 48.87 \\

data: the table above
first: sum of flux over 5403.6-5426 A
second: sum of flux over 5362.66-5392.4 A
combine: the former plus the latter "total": 2013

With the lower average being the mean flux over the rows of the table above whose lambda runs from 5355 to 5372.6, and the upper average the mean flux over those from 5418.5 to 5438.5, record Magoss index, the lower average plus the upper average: 95.9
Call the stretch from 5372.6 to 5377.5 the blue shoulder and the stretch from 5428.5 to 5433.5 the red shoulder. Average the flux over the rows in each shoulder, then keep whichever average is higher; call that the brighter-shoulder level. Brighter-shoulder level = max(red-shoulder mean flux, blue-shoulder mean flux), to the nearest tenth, 49.2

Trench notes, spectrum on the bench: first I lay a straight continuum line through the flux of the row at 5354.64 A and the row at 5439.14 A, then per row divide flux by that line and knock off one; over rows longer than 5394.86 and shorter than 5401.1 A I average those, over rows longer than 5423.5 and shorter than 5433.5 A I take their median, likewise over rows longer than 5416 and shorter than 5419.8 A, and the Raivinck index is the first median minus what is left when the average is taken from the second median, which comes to -0.07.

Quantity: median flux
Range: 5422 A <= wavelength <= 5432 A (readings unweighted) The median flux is 47.5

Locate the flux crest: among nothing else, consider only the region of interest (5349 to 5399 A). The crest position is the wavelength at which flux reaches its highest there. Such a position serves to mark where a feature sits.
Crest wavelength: 5355.87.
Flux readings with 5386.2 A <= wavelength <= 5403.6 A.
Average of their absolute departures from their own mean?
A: 0.8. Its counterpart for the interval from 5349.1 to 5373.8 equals 1.2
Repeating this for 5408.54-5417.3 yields 0.5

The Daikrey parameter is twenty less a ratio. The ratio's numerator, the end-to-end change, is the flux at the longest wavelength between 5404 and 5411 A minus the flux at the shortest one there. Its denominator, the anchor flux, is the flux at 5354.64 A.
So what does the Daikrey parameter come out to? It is 20.0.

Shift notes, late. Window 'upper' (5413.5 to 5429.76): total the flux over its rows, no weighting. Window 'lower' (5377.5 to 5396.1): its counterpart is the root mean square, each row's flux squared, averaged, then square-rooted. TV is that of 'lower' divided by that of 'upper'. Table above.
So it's 0.08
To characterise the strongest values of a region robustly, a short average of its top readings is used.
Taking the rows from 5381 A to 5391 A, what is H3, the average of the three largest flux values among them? 49.2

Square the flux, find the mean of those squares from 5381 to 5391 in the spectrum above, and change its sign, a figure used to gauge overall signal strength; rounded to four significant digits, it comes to -2357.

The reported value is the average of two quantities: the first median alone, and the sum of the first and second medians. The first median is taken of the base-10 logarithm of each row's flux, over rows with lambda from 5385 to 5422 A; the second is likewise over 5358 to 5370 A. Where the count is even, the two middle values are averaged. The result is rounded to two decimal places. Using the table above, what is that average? 2.52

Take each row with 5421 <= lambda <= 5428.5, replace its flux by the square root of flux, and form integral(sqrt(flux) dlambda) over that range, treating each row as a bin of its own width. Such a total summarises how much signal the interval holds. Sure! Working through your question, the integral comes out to 52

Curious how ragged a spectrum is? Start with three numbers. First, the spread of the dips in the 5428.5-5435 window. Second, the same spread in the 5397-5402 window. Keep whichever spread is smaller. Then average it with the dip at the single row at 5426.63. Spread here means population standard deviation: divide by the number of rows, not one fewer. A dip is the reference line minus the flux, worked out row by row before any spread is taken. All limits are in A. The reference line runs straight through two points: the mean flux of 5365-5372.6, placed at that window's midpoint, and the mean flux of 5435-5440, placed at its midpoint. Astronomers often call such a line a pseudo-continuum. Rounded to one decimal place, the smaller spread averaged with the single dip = -0.5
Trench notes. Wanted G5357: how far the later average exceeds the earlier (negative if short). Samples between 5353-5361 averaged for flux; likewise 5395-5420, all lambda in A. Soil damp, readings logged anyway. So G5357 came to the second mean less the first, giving -2.0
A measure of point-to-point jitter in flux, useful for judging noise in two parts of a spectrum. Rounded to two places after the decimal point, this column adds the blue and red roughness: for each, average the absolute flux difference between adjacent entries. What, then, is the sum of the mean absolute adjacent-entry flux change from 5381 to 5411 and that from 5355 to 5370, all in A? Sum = 2.44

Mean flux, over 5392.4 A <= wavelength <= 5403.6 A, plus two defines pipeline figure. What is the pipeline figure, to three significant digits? 50.0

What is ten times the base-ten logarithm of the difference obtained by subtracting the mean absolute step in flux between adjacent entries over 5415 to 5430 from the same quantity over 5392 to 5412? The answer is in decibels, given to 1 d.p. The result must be -2.2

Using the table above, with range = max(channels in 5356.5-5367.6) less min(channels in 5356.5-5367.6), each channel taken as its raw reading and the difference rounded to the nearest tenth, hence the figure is 2.6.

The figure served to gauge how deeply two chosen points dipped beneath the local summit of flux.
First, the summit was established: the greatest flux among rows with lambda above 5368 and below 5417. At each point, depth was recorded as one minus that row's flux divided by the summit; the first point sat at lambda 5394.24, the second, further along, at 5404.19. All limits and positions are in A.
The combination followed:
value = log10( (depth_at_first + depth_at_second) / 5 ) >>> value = -1.79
